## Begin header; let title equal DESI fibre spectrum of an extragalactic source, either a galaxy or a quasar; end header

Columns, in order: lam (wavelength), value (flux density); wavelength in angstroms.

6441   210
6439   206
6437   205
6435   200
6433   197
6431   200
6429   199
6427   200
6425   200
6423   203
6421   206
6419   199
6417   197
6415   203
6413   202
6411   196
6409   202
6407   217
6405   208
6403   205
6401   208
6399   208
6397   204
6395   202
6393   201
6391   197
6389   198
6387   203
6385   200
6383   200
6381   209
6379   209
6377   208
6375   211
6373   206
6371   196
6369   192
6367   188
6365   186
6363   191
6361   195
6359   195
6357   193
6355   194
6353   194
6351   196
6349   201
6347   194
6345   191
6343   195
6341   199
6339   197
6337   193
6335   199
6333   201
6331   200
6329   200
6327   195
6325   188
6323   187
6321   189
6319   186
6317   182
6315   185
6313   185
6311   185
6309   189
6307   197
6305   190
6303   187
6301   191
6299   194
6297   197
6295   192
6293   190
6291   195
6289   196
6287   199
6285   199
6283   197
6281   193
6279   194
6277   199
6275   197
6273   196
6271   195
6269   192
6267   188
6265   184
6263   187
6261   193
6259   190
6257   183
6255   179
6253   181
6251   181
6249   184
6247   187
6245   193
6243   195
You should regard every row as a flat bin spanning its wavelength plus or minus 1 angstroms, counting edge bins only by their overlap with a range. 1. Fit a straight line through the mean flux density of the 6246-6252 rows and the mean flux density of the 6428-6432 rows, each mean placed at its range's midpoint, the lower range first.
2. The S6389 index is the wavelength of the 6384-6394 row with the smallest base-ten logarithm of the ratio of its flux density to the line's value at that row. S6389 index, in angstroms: 6391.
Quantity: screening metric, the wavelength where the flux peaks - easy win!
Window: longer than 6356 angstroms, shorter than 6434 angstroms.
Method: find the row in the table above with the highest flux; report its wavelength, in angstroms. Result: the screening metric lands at 6407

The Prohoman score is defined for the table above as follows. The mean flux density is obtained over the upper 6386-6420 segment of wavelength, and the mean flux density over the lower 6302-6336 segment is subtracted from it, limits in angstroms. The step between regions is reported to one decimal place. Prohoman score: 12.1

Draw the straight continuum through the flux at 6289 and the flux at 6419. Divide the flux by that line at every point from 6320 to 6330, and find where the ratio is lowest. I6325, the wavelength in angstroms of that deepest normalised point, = 6323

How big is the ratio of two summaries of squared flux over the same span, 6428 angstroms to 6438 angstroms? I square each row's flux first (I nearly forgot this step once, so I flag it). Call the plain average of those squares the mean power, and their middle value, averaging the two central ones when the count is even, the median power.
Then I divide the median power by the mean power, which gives 1.00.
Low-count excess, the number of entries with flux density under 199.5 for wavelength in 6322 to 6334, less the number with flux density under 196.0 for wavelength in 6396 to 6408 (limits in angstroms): 3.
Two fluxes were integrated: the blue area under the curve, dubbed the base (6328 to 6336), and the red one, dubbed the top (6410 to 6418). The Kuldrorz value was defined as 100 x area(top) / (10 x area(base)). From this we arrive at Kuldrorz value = 10.0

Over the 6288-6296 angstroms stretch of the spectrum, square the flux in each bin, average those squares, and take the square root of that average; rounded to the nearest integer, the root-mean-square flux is 193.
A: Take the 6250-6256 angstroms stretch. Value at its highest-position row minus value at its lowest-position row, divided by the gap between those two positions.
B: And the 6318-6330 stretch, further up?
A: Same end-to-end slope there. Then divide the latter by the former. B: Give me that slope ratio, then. -3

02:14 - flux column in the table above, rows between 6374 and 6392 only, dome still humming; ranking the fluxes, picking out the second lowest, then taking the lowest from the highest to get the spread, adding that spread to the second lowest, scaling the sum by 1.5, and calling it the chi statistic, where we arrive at 318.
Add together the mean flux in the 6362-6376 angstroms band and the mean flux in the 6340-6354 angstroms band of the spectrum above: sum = 391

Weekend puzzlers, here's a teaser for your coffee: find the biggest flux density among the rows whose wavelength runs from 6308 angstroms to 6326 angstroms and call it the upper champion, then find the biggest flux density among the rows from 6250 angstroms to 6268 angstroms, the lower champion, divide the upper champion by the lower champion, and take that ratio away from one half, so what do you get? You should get -0.479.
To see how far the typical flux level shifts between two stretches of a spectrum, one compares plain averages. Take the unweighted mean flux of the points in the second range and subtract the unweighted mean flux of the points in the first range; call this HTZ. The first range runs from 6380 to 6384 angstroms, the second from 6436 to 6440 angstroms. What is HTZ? 1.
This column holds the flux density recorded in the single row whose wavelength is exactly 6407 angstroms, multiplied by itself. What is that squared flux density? 47089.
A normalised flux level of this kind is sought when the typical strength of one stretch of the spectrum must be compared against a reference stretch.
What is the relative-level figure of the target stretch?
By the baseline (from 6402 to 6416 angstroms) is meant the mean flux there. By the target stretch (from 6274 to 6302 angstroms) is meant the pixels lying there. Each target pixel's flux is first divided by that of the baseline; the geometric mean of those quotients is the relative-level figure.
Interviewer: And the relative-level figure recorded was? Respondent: 0.95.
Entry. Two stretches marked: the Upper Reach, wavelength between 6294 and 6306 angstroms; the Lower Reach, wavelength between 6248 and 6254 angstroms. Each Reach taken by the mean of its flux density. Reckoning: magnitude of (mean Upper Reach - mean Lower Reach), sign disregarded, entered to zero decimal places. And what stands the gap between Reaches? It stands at 10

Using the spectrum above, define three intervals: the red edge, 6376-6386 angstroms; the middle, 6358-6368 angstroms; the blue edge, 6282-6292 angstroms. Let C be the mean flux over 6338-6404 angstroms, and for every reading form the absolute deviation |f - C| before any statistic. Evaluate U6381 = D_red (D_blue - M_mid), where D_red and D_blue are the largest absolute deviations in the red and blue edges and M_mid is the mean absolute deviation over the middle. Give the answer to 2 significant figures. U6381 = -40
